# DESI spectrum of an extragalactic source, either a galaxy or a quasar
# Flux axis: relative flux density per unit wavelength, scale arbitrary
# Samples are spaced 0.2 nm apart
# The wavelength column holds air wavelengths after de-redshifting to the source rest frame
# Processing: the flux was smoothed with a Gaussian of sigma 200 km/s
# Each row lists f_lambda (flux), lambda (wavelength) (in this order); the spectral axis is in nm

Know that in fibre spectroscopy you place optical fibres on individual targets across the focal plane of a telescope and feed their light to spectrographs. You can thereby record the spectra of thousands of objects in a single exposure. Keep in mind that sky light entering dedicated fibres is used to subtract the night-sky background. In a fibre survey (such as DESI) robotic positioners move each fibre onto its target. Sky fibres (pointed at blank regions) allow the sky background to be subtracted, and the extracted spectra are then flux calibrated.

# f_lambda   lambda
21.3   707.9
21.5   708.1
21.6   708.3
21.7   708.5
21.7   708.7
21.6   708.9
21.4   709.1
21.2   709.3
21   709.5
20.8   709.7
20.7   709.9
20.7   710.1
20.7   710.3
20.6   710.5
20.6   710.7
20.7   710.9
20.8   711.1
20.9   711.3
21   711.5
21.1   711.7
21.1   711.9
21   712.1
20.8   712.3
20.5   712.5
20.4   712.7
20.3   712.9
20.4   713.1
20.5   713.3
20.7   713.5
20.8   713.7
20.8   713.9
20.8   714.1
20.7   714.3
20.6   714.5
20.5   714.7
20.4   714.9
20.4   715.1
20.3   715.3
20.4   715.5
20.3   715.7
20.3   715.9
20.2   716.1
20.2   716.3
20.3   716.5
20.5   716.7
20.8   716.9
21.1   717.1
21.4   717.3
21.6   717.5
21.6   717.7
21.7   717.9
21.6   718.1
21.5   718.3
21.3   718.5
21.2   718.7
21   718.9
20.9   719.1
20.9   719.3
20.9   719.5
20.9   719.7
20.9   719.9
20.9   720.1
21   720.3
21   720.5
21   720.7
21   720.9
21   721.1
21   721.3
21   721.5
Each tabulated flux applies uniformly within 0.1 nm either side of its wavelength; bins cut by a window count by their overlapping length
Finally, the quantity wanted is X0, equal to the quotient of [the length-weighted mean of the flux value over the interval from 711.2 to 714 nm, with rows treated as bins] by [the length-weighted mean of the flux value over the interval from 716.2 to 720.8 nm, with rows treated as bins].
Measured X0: 0.98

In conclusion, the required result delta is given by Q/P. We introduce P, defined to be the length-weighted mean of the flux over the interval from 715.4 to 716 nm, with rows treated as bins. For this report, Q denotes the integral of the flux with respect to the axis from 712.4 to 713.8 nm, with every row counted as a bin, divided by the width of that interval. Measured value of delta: 1.01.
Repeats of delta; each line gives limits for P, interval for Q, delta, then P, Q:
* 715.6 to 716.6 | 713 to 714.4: 1.02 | 20.26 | 20.7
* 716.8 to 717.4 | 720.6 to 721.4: 1.00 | 21.10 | 21.0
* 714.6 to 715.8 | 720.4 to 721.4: 1.03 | 20.38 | 21.0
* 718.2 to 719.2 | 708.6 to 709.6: 1.01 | 21.18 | 21.4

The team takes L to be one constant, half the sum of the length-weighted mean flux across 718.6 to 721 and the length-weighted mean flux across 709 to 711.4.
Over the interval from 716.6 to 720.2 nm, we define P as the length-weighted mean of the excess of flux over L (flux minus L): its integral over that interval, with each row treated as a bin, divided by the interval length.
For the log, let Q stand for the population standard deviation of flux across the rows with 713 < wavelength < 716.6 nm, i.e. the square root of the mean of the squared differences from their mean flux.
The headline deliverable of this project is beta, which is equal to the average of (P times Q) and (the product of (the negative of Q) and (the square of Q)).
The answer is 0.021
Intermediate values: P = 0.25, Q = 0.2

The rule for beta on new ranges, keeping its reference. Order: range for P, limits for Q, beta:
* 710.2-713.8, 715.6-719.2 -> -0.127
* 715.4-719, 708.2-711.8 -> -0.020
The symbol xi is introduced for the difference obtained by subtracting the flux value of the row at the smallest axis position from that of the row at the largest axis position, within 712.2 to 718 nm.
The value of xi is 0.9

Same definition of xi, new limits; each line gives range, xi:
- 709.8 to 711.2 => 0.1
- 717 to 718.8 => 0.1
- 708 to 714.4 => -0.8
